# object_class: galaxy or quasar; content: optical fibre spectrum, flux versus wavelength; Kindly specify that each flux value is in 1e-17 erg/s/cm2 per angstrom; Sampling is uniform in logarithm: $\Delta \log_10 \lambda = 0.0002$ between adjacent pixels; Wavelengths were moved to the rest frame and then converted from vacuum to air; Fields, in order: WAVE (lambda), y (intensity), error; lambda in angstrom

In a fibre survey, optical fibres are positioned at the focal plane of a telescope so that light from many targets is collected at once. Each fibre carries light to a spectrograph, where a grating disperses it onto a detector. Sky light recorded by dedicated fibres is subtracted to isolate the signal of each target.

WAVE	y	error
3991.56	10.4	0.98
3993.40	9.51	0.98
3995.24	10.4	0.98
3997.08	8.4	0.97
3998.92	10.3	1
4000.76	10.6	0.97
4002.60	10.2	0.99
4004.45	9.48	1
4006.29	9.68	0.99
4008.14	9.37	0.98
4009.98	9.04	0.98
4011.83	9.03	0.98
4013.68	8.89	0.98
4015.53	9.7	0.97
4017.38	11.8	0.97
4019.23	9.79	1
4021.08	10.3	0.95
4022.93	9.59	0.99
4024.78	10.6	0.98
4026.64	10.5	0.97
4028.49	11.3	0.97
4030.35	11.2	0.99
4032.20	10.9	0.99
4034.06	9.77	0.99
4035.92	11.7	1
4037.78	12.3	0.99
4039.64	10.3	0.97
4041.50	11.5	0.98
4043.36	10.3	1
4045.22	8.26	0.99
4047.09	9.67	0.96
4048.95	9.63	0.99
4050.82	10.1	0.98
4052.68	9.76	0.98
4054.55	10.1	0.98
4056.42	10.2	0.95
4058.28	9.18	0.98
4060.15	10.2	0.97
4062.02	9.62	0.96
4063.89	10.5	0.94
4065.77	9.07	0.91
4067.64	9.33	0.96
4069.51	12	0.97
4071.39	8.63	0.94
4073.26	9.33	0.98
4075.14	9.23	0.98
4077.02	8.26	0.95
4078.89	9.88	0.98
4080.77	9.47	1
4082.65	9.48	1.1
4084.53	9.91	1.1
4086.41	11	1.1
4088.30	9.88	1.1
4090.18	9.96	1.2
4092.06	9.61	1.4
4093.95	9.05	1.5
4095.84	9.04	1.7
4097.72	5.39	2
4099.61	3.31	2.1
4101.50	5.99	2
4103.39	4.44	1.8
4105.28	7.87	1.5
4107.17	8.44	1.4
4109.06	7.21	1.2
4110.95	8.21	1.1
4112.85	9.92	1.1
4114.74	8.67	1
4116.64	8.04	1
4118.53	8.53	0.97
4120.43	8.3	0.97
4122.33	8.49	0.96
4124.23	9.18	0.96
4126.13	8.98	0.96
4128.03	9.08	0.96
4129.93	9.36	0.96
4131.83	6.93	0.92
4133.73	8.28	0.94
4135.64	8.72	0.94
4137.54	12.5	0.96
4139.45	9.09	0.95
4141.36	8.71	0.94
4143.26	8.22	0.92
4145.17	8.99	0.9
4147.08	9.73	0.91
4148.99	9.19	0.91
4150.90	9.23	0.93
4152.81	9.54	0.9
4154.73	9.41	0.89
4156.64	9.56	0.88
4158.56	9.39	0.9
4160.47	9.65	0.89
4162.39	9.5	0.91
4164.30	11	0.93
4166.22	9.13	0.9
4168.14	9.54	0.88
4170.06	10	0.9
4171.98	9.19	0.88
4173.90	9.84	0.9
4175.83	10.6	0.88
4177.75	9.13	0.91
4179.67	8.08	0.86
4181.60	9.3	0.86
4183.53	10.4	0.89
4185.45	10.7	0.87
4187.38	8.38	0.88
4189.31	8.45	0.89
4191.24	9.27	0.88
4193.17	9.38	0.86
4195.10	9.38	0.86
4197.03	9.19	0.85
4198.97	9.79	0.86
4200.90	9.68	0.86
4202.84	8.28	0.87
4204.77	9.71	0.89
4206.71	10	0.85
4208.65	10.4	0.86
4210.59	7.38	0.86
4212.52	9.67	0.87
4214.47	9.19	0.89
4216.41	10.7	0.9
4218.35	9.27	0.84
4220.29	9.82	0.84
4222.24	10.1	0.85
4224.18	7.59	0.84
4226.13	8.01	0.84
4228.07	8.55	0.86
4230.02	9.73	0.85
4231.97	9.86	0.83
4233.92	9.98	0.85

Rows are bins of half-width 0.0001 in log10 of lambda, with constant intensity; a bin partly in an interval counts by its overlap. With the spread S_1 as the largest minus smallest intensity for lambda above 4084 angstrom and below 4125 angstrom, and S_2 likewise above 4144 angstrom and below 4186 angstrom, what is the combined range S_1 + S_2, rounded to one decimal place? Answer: 10.6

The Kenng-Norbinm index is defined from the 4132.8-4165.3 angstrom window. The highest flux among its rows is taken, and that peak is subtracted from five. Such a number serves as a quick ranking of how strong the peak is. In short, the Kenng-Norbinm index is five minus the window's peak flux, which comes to -7.5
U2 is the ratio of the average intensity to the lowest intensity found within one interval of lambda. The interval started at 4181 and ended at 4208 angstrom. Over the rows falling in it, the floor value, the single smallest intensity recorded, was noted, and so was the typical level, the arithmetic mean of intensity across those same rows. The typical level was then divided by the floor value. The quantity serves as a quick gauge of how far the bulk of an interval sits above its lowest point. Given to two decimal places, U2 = 1.14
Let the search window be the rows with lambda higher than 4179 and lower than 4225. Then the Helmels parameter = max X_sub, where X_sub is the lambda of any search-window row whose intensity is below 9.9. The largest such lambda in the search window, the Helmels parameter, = 4224.18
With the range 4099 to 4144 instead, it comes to 4143.26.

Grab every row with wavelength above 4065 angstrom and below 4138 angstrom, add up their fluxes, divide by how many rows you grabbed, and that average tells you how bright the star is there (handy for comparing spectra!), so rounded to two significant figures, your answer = 8.7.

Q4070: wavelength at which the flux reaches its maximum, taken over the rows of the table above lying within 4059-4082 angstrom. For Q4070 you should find 4069.51 angstrom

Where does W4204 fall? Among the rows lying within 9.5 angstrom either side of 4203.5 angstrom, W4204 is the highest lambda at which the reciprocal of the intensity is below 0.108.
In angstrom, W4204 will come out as 4212.52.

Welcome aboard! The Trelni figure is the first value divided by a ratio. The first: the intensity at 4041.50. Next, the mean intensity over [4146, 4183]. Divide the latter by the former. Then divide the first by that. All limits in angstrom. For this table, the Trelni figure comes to 14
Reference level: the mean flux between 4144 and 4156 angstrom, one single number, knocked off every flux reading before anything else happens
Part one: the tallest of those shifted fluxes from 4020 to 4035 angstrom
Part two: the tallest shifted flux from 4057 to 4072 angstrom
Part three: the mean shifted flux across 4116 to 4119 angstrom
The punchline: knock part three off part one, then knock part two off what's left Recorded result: 0.4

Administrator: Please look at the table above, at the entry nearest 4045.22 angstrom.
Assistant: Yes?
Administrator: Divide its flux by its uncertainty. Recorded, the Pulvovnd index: 8.3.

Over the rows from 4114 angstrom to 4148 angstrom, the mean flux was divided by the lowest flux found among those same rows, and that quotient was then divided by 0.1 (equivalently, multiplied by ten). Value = 12.8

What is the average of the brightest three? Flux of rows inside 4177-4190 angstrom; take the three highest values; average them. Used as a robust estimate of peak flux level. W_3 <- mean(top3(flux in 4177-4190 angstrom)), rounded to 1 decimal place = 10.1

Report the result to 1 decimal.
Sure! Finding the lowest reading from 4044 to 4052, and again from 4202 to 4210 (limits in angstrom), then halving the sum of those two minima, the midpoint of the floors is 8.3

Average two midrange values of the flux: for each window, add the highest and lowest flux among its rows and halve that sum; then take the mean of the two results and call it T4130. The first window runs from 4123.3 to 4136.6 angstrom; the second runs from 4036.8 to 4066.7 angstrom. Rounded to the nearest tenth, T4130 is 9.2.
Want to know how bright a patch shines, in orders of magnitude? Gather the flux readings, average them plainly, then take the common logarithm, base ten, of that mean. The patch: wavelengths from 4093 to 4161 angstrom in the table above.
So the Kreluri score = 0.927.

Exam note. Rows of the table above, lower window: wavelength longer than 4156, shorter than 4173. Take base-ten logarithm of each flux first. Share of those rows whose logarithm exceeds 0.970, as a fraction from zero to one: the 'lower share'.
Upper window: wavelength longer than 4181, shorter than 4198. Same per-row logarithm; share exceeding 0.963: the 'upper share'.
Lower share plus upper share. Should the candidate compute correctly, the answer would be 1.56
